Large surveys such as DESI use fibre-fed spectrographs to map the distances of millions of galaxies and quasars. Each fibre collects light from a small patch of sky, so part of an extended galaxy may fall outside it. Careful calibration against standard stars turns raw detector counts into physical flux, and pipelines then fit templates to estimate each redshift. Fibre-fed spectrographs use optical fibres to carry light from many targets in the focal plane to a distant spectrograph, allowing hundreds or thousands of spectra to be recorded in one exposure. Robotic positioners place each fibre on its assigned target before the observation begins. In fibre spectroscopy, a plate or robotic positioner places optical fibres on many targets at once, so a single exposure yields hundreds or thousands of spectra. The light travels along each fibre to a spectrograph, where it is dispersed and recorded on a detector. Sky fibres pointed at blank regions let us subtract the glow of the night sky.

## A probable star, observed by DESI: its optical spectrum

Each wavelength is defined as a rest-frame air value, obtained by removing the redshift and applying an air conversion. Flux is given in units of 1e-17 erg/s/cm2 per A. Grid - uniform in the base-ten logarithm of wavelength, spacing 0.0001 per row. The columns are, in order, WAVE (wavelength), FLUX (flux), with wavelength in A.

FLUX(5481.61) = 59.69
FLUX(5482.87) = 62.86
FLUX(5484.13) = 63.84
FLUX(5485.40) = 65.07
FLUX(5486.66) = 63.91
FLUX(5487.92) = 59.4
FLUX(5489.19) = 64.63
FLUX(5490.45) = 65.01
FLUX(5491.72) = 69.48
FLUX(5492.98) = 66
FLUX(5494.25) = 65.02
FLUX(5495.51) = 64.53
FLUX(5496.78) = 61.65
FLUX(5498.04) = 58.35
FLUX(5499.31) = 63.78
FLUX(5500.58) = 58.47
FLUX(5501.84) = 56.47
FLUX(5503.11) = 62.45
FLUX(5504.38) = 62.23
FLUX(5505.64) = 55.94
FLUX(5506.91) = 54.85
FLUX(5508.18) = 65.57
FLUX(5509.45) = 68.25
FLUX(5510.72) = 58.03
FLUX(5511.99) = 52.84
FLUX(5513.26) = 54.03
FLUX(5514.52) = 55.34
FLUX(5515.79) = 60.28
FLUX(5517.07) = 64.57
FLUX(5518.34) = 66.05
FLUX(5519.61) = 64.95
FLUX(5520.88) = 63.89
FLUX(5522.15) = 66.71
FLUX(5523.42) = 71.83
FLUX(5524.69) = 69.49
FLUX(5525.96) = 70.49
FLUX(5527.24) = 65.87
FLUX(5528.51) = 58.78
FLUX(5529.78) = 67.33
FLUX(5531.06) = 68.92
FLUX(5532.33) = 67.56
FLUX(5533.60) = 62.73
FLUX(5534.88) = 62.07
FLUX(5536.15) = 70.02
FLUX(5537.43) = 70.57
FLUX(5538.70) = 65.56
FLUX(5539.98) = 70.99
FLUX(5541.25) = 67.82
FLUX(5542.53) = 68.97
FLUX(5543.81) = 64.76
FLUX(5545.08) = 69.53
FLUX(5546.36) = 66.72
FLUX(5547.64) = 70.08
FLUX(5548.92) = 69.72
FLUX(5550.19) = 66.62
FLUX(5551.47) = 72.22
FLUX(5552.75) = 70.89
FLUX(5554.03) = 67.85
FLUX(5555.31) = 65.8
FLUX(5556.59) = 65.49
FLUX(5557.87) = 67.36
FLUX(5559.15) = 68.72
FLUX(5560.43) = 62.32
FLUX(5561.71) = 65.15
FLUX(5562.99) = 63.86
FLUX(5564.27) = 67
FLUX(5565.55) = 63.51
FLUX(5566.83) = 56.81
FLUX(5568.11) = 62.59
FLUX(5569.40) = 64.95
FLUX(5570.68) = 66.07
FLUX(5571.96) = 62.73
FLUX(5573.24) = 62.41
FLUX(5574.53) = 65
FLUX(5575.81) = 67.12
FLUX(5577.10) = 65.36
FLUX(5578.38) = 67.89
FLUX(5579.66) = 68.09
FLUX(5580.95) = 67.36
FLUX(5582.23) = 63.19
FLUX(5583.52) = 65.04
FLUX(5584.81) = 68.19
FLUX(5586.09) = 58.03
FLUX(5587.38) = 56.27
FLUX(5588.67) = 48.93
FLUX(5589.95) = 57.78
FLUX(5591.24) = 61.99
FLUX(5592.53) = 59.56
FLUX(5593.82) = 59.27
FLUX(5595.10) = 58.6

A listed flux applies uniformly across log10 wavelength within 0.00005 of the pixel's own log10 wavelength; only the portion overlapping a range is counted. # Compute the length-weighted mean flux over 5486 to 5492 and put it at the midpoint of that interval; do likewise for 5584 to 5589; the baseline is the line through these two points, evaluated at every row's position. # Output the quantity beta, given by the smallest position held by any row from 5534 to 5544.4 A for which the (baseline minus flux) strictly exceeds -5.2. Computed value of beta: 5534.88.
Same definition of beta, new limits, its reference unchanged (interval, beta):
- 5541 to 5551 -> 5543.81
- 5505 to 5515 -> 5505.64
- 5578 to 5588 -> 5582.23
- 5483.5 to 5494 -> 5484.13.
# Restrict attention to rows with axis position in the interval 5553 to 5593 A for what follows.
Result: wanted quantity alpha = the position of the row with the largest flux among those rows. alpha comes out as 5559.15 A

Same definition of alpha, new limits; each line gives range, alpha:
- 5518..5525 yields 5523.42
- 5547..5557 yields 5551.47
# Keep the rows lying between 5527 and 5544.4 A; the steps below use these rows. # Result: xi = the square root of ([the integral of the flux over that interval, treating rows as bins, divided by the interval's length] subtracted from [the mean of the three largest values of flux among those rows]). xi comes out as 2.0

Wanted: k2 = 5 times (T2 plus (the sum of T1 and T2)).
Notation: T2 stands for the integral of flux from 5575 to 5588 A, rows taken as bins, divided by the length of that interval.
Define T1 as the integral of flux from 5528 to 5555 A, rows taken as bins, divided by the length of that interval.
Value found 985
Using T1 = 67.6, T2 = 64.7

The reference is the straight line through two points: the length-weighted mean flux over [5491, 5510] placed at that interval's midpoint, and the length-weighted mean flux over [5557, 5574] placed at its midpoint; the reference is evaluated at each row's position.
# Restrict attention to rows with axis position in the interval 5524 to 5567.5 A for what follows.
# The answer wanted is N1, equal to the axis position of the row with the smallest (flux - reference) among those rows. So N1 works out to 5566.83 A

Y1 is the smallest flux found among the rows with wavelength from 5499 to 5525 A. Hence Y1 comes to 52.84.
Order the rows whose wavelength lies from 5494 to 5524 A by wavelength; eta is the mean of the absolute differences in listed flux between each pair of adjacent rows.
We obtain 3.70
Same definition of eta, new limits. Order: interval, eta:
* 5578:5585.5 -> 2.02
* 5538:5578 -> 2.91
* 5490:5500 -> 3.00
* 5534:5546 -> 4.03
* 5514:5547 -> 3.52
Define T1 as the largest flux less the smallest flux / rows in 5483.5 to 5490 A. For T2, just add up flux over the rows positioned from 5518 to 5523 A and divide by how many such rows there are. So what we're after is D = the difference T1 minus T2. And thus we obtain -59.7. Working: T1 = 6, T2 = 65.4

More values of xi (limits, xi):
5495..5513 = 2.5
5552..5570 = 2.0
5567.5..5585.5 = 1.6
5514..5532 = 2.3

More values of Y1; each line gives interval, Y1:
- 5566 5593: 48.93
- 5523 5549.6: 58.78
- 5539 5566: 62.32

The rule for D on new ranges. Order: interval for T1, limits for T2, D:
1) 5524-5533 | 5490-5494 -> -55.1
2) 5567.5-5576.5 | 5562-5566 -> -60.1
